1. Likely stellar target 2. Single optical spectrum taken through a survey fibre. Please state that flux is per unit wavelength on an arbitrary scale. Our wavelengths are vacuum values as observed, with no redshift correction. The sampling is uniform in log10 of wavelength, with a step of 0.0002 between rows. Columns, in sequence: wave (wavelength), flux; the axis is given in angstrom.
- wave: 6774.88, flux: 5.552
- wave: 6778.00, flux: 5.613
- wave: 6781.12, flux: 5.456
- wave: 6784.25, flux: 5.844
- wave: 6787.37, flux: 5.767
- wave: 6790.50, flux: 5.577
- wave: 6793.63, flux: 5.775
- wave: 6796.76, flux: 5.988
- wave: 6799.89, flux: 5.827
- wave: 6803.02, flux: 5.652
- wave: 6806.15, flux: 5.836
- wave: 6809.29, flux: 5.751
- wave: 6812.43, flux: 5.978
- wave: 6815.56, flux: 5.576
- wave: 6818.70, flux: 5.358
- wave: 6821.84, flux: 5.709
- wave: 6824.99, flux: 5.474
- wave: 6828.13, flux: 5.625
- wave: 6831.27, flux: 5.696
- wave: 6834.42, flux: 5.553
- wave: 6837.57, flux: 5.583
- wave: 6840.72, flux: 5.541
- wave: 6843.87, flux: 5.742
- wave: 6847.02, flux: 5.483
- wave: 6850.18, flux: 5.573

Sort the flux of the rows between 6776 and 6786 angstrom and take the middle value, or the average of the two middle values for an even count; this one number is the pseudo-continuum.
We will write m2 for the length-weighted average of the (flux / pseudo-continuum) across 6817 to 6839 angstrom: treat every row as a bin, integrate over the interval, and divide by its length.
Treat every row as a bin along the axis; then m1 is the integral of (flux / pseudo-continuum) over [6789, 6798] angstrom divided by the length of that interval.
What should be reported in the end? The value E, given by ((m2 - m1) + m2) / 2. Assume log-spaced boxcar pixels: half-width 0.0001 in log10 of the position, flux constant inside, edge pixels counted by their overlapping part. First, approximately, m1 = 1.03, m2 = 0.99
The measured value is 0.478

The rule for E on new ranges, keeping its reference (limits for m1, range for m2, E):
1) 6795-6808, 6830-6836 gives 0.482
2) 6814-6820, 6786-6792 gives 0.522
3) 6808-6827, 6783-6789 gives 0.531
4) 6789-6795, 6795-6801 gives 0.548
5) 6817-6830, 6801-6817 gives 0.533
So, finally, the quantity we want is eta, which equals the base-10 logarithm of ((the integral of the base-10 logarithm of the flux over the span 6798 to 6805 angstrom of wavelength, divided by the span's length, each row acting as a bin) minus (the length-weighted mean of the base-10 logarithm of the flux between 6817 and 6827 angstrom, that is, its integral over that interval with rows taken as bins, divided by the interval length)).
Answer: -1.71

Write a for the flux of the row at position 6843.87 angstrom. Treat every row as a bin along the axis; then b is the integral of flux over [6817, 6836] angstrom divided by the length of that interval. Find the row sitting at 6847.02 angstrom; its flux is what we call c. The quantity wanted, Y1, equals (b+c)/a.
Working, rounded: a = 5.742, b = 5.57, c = 5.483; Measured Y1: 1.92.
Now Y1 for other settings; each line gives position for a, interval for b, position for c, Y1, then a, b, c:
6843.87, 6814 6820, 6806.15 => 1.97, 5.742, 5.47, 5.836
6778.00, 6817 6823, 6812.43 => 2.05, 5.613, 5.52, 5.978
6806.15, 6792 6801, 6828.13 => 1.97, 5.836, 5.86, 5.625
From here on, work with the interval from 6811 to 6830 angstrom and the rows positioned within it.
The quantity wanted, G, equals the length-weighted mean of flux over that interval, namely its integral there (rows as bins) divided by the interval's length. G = 5.62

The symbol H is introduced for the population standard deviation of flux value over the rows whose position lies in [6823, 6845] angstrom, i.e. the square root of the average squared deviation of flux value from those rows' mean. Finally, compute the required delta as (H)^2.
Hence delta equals 0.007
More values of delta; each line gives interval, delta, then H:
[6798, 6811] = 0.005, 0.07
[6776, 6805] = 0.023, 0.15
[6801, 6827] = 0.034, 0.19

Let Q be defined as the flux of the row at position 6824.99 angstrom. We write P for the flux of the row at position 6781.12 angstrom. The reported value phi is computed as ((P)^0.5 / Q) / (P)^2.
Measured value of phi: 0.0143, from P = 5.456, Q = 5.474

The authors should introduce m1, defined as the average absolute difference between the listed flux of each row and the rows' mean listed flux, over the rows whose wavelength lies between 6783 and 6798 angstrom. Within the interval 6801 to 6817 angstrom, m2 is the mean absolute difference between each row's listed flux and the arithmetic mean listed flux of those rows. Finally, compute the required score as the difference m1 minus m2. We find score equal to -0.02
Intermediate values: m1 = 0.101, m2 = 0.119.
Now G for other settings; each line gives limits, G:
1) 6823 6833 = 5.60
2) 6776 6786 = 5.64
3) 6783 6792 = 5.73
